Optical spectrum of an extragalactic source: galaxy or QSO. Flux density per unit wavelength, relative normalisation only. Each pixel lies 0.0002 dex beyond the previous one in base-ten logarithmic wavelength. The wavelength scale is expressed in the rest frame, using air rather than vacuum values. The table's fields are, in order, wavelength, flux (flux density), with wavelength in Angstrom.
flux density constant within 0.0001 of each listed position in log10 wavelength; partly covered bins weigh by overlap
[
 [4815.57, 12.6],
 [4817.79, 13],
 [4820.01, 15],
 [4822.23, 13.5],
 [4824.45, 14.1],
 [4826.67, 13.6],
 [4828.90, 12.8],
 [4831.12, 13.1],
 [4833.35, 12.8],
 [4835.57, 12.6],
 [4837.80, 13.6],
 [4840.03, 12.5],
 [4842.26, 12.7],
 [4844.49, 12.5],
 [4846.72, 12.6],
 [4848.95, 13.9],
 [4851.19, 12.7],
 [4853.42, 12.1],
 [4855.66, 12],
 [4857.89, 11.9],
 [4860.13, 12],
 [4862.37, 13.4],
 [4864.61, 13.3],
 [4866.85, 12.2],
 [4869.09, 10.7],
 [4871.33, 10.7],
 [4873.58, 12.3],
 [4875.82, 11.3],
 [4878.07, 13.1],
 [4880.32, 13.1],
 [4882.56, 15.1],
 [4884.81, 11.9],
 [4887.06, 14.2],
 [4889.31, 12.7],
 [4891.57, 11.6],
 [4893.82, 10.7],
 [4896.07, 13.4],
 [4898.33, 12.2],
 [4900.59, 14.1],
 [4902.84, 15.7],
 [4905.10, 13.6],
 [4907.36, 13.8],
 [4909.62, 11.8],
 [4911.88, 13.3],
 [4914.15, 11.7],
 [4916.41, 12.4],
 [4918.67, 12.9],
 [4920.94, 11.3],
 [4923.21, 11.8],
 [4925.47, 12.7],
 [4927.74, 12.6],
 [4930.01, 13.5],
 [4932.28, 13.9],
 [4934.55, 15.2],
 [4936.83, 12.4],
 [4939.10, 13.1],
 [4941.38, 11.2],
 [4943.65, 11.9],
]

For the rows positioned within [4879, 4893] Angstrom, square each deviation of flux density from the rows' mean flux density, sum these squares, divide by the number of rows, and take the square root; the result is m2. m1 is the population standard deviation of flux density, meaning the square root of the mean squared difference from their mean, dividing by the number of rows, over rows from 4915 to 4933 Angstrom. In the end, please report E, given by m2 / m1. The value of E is 1.6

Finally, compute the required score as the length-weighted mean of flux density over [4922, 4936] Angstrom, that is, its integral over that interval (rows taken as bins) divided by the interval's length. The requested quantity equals 13.3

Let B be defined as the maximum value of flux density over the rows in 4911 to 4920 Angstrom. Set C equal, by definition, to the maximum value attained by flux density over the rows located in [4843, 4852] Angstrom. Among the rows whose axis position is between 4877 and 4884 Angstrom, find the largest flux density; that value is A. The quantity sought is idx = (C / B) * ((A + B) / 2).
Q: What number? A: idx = 14.8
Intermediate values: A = 15.1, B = 13.3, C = 13.9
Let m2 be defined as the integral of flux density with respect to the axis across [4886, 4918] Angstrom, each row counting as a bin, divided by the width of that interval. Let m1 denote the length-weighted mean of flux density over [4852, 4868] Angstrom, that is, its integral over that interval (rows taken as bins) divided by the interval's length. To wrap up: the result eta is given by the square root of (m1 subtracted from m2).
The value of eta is 0.7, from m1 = 12.42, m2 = 12.94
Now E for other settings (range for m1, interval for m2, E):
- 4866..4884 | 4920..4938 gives 0.8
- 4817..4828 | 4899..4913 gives 1.7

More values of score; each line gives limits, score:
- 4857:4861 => 11.9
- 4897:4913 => 13.5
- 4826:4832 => 13.1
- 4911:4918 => 12.5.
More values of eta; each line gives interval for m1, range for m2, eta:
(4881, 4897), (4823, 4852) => 0.5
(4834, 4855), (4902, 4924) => 0.1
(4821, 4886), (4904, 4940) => 0.4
